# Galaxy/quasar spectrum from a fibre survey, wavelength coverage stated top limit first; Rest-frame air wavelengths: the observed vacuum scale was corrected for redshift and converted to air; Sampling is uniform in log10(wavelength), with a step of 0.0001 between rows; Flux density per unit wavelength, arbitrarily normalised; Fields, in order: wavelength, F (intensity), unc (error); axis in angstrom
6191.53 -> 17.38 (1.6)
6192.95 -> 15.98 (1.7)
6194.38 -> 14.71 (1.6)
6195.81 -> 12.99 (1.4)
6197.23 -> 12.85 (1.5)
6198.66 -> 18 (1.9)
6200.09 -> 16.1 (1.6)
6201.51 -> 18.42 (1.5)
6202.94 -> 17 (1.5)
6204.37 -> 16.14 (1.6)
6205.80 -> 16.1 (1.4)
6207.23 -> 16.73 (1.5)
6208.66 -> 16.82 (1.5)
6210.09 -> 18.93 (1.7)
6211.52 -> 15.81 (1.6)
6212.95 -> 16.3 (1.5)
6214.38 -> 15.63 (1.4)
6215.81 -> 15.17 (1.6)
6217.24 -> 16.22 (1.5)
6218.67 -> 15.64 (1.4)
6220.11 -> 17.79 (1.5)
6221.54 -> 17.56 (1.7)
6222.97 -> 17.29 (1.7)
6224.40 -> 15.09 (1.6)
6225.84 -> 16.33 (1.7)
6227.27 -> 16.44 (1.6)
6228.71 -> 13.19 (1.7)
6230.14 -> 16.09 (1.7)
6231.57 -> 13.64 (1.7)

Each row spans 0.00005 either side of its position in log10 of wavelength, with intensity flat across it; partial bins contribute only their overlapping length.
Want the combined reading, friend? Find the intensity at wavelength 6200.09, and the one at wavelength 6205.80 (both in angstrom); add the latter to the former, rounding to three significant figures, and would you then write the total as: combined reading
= 32.2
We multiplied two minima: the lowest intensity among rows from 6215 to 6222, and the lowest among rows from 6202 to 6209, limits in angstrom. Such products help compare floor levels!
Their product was 244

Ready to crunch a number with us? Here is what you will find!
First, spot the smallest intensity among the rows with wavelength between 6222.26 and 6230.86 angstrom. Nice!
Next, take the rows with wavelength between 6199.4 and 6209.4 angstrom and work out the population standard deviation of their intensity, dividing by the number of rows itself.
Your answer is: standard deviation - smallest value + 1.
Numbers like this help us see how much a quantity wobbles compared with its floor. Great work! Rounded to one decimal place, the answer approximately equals -11.4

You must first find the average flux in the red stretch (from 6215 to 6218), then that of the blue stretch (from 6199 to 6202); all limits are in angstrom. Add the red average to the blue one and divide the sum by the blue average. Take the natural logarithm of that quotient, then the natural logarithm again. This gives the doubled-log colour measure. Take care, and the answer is -0.44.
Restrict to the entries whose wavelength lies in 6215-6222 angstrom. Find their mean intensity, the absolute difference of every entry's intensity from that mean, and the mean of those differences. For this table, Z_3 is 0.959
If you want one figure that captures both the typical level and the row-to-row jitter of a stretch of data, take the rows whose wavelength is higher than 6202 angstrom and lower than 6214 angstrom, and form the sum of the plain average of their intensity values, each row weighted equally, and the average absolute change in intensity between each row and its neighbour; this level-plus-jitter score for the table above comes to 17.8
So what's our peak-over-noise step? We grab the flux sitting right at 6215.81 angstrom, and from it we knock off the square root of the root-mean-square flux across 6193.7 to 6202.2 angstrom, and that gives 11.2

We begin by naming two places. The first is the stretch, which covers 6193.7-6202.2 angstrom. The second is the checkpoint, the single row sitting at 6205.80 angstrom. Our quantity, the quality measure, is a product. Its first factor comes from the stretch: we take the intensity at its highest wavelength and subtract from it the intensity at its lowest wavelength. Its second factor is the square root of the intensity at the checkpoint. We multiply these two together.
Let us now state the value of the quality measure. 15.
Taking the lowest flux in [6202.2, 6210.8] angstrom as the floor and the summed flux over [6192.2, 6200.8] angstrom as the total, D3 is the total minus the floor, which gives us 75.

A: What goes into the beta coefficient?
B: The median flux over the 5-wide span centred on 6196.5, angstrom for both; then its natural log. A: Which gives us 2.63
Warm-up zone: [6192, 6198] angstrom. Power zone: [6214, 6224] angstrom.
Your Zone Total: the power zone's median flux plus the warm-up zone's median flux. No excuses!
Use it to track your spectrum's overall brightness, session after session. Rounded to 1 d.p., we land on 30.1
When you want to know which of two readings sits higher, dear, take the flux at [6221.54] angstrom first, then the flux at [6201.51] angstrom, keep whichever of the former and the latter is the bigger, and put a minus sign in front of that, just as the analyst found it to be -18.4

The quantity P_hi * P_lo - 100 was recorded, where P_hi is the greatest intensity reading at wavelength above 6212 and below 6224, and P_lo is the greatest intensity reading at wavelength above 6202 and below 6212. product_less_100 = 237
